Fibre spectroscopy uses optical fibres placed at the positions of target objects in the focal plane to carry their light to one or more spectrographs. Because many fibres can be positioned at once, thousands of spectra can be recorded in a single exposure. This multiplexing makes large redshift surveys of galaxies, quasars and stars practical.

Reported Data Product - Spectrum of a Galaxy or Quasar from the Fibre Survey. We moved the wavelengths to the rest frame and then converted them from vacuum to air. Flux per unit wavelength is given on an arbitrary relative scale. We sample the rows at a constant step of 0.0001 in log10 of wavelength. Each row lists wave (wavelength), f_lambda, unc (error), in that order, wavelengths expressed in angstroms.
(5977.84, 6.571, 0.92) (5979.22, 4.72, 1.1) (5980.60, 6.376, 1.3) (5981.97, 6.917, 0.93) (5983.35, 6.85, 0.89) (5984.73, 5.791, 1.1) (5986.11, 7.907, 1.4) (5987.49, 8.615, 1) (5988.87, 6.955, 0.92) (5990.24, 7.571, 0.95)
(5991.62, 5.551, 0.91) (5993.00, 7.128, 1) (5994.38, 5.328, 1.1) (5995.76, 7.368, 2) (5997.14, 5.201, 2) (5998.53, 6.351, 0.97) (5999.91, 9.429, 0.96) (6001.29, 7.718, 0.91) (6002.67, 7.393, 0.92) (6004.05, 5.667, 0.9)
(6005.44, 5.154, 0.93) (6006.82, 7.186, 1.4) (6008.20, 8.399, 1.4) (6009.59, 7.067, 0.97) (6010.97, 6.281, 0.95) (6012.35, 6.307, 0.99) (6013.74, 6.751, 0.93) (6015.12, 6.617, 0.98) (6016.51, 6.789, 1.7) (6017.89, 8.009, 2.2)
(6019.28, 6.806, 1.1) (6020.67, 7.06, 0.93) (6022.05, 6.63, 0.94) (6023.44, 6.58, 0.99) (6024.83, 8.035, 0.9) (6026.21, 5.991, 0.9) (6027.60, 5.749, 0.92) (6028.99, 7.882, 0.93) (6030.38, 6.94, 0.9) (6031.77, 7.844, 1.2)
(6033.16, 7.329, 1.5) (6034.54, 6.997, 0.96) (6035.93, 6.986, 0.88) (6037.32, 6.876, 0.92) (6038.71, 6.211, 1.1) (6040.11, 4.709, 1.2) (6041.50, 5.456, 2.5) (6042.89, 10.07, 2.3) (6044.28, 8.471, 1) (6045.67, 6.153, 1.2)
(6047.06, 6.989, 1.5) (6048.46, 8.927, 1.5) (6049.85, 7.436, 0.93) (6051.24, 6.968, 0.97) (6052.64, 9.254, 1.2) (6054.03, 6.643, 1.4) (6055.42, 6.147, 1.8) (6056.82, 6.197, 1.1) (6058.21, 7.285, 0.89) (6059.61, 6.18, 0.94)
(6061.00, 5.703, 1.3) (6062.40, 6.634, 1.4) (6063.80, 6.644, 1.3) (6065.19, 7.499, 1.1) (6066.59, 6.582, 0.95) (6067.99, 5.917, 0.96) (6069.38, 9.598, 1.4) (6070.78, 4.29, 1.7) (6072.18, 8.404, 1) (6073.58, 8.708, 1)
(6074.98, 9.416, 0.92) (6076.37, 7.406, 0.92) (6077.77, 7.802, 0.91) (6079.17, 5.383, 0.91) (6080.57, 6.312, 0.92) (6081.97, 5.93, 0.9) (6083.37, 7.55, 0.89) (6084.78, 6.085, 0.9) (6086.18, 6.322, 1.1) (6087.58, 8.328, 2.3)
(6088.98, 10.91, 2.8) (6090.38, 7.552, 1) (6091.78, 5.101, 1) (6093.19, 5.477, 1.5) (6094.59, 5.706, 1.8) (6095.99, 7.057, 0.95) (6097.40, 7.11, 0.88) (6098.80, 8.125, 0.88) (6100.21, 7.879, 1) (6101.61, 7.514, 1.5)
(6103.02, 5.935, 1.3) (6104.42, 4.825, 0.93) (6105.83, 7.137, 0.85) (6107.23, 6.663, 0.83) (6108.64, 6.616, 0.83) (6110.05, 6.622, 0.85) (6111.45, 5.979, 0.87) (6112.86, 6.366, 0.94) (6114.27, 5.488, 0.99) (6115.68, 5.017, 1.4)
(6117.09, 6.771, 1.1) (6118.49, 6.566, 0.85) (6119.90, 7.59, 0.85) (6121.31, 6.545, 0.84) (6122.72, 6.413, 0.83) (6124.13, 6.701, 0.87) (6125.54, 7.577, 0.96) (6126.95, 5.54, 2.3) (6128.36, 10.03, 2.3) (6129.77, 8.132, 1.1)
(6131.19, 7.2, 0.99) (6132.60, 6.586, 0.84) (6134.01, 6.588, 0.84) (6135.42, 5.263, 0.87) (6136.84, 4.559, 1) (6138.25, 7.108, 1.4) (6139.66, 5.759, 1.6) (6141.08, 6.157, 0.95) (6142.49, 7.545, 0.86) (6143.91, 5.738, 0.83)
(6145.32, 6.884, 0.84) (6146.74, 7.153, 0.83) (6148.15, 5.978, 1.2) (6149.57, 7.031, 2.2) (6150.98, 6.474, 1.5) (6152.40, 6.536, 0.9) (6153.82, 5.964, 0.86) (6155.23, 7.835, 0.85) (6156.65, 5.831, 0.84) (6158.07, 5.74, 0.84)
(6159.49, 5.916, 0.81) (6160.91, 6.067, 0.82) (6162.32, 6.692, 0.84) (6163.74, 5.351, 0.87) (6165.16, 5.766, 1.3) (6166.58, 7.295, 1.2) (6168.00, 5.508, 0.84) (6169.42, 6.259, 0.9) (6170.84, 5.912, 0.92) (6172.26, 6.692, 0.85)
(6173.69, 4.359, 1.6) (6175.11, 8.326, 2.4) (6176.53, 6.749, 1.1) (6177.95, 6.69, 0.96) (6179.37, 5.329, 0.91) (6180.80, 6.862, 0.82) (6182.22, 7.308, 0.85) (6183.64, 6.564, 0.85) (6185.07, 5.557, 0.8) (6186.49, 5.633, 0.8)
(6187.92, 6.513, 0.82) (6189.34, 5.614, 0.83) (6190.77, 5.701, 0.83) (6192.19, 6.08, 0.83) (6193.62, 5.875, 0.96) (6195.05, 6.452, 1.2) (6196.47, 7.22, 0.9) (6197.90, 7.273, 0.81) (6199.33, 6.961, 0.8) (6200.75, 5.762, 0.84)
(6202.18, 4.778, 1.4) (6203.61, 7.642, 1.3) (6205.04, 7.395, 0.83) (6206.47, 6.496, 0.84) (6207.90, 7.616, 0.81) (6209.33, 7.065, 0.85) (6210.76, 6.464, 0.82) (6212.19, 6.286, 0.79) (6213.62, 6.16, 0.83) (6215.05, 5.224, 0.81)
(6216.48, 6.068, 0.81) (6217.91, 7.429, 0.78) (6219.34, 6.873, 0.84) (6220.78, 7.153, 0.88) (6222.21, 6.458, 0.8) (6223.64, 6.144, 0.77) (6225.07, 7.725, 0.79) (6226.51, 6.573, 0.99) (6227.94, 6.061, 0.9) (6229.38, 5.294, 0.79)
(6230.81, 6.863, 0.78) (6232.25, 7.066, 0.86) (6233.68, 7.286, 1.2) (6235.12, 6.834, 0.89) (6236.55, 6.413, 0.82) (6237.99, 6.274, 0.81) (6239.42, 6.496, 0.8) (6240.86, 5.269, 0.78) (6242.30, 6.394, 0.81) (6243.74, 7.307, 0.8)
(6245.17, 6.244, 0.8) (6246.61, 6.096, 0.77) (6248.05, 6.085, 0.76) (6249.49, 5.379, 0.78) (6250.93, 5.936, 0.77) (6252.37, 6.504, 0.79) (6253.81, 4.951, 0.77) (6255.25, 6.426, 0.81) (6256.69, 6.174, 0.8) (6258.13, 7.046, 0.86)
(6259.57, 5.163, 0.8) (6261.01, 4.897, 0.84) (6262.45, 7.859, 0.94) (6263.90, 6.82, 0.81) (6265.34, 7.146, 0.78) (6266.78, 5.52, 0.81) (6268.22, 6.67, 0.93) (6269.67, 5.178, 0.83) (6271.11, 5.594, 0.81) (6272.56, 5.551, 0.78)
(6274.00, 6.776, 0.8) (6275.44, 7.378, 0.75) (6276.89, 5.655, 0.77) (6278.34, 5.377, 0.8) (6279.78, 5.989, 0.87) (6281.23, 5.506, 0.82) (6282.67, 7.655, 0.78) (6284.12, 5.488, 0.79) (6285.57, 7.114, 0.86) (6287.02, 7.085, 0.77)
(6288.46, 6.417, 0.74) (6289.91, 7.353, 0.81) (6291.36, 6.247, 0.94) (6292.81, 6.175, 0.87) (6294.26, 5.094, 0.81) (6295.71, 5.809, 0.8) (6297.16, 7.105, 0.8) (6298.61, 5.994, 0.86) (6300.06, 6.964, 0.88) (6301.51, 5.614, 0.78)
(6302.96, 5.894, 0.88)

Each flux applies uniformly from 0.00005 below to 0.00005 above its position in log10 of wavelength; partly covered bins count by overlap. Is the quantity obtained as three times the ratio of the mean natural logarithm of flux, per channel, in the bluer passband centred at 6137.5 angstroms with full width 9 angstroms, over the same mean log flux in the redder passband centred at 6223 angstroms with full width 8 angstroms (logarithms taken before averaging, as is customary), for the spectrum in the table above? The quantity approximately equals 2.8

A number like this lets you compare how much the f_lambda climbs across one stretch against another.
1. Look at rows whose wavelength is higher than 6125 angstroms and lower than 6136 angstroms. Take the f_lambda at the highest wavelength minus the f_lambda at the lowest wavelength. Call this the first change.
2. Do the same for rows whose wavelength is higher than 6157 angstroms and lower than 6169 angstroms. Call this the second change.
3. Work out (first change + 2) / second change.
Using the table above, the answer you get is 1.4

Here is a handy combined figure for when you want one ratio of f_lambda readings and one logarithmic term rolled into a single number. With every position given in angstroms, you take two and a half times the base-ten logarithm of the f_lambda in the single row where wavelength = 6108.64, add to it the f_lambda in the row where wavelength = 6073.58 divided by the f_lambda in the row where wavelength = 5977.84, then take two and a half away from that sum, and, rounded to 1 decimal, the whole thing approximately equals 0.9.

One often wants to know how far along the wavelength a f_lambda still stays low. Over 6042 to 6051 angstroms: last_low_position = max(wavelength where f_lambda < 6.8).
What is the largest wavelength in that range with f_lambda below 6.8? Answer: 6045.67 angstroms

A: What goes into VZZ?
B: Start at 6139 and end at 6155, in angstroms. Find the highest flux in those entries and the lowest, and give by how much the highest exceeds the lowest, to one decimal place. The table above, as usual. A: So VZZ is 1.8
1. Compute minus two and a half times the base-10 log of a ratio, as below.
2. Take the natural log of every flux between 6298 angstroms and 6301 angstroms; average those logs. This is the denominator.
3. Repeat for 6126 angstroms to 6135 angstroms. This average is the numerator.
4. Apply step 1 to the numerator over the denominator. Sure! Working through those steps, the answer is -0.062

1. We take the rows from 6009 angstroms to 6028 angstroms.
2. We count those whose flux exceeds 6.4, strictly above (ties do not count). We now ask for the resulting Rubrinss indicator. 10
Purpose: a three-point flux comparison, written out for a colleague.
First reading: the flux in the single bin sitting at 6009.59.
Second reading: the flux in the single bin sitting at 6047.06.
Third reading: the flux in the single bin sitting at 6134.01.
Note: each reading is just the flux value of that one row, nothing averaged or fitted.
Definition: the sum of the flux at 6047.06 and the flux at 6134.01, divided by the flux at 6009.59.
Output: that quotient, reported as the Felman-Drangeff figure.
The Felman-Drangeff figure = 1.92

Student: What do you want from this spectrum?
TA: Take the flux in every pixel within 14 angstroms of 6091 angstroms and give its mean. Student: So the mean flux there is 6.85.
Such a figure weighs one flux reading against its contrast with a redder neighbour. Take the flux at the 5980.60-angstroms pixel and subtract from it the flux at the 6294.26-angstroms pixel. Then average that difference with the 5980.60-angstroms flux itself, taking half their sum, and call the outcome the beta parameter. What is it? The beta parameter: 3.8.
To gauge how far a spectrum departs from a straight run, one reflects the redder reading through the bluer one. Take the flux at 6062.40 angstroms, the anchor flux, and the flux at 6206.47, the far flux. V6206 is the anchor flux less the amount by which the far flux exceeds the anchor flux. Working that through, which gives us 6.8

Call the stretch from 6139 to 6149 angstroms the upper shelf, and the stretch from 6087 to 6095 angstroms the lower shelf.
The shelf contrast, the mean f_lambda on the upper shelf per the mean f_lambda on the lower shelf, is 0.90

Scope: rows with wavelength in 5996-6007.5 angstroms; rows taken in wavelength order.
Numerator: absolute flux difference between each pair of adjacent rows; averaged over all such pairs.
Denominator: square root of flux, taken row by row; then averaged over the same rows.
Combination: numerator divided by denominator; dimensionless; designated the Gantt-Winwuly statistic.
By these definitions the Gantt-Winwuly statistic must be 0.58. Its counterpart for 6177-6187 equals 0.34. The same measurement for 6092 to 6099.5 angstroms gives 0.26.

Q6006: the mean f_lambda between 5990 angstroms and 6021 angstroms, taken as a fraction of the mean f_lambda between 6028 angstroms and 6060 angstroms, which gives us 0.96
